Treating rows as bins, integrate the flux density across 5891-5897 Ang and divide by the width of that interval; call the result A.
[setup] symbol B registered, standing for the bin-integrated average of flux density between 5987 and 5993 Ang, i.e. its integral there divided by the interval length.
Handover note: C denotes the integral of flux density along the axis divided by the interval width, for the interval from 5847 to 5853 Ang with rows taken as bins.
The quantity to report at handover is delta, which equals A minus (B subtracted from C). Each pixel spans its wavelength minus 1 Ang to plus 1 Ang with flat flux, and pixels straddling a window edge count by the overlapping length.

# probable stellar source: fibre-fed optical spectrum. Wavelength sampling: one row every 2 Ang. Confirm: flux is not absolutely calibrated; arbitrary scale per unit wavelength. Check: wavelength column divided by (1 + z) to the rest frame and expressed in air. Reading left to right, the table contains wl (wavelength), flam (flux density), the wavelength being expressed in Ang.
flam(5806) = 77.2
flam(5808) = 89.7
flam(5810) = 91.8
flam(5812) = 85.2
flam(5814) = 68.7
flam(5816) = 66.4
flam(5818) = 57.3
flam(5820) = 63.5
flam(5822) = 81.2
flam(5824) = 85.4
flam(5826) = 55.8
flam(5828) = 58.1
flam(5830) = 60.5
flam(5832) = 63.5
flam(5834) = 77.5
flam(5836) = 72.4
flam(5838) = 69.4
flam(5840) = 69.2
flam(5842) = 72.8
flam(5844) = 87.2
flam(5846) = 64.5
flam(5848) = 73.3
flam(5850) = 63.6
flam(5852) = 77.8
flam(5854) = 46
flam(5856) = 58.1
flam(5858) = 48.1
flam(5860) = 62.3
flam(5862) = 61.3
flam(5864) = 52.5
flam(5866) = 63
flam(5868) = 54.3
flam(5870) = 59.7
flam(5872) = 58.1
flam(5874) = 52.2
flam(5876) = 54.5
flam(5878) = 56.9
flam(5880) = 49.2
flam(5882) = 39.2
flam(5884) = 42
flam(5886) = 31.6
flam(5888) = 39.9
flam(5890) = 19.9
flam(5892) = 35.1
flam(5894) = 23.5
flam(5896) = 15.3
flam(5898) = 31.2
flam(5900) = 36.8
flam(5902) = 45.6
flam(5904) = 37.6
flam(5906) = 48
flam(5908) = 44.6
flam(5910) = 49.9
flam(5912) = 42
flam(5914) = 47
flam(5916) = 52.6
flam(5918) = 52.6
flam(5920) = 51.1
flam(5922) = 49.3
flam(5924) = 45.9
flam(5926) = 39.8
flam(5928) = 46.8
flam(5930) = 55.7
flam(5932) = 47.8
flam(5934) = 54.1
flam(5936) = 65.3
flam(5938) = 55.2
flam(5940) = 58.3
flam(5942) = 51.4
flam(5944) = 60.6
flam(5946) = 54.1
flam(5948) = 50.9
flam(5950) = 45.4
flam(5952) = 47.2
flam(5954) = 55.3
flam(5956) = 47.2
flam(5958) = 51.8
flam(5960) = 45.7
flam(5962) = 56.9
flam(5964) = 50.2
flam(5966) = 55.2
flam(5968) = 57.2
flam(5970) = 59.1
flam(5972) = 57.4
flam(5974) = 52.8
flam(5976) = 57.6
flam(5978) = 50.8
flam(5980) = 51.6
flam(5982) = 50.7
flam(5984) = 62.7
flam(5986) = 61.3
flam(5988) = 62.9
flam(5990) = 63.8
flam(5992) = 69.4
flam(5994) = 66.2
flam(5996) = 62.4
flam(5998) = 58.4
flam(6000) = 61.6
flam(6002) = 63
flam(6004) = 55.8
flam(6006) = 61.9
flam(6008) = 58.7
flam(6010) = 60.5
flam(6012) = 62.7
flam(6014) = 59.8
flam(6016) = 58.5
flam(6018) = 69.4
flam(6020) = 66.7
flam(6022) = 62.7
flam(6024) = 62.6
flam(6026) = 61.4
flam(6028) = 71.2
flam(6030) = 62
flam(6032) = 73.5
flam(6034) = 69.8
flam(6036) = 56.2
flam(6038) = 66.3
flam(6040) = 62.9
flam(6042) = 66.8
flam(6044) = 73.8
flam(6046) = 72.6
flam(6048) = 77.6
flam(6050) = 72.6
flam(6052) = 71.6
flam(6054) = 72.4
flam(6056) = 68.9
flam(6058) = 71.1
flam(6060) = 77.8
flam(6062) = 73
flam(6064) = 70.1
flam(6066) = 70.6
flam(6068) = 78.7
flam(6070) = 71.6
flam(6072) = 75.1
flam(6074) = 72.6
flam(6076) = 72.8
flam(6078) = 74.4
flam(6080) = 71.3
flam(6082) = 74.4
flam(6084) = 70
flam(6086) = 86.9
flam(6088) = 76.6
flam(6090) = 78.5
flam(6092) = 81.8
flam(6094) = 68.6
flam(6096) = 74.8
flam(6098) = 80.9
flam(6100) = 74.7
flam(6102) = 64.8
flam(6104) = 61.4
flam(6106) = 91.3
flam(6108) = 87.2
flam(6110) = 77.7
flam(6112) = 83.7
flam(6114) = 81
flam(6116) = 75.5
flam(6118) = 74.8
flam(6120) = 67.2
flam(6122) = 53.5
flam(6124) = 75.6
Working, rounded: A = 25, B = 65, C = 72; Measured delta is 18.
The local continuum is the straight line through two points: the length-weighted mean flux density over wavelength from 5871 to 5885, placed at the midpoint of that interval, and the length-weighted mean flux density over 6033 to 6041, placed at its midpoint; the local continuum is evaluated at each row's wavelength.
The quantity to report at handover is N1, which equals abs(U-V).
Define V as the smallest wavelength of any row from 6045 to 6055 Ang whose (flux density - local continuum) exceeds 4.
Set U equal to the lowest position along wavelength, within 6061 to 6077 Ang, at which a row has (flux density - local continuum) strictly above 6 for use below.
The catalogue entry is 16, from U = 6062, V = 6046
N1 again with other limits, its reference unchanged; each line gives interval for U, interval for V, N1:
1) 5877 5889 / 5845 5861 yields 32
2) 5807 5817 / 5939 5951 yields 136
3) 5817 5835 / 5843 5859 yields 26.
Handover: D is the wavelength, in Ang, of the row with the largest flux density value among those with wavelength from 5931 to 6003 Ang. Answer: 5992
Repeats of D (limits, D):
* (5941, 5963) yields 5944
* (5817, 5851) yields 5844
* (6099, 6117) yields 6106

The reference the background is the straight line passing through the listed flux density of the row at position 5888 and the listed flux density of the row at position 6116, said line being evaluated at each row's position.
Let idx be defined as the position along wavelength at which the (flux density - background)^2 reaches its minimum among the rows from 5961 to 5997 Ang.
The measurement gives 5974 Ang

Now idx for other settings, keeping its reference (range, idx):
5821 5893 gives 5888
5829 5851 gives 5850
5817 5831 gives 5826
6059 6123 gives 6116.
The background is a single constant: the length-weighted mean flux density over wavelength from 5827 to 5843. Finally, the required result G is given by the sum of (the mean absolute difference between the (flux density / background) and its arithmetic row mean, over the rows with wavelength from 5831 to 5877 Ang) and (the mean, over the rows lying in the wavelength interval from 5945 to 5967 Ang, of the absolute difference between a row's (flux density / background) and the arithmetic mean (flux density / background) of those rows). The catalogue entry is 0.17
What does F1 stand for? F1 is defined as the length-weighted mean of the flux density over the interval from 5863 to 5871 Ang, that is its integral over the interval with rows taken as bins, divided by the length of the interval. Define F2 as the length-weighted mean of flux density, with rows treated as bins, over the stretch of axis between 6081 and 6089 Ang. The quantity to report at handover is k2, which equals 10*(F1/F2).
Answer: 7.5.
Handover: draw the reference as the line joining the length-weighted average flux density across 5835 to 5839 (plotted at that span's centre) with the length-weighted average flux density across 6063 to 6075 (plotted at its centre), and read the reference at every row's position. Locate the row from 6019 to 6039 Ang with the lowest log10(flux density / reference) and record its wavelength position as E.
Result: 6036 Ang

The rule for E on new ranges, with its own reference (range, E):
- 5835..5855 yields 5854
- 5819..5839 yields 5826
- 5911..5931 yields 5926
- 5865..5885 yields 5882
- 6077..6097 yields 6094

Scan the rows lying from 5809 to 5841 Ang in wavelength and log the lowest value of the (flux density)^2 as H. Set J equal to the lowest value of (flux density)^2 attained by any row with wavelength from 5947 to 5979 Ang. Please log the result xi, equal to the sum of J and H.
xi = 5175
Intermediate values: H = 3114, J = 2061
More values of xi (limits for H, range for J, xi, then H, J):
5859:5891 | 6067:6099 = 5102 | 396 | 4706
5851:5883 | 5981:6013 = 4107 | 1537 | 2570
